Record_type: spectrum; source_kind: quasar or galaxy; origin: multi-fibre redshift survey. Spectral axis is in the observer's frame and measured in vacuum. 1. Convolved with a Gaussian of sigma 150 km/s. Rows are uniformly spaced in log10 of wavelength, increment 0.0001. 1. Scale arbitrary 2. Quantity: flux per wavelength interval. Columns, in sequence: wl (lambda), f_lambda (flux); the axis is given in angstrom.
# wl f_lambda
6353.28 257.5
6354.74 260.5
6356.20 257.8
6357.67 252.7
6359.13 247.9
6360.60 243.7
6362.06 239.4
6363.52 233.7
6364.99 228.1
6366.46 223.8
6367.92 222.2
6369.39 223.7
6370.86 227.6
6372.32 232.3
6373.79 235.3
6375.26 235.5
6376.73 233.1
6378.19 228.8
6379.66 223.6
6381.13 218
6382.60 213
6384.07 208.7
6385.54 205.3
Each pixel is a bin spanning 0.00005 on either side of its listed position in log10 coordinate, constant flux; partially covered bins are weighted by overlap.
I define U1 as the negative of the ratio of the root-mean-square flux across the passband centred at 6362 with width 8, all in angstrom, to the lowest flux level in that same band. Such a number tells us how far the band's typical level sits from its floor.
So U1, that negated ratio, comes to -1.05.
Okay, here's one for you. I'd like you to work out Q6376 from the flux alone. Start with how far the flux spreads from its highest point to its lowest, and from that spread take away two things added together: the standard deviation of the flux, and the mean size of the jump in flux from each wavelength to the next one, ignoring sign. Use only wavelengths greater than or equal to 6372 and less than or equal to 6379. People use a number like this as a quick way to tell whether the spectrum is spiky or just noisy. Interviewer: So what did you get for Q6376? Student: 2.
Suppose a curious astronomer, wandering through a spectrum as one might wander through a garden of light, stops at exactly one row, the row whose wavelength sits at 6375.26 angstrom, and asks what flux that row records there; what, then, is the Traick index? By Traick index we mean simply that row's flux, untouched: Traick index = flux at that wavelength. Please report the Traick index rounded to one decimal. 235.5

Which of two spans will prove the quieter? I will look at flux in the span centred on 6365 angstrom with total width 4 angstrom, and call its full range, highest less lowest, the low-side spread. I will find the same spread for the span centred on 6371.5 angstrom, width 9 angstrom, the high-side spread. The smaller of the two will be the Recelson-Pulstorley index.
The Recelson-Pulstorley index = 9.9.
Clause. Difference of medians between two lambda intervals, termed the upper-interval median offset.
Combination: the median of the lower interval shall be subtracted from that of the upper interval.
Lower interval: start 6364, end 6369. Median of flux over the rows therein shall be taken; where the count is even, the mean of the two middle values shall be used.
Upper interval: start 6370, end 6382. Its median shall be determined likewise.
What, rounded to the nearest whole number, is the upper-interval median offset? 7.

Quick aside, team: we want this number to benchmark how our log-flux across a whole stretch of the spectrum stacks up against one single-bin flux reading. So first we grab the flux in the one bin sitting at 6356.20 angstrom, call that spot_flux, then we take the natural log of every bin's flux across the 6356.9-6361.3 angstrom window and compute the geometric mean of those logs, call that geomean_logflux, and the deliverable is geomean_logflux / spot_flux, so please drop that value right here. 0.0214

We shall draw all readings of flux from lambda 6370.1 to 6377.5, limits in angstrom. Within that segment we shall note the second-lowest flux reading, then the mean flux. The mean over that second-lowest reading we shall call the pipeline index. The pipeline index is 1.00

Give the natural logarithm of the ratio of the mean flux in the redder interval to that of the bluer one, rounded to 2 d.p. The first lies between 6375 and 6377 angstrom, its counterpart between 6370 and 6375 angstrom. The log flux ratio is 0.01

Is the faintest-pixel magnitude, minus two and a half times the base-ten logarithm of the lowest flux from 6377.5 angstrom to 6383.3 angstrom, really -5.82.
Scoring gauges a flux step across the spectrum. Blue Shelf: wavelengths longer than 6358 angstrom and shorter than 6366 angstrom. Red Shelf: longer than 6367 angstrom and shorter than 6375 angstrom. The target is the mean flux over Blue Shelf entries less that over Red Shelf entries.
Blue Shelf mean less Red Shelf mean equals 10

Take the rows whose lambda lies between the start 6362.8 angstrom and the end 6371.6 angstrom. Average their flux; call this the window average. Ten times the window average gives 2265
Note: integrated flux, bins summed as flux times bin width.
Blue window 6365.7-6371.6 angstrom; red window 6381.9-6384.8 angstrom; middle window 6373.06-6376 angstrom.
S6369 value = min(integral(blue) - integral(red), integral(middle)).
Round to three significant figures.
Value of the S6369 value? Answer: 691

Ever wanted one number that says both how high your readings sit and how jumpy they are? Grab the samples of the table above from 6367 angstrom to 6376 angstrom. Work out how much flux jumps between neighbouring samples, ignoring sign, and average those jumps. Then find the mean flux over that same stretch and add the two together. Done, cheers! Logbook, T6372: 232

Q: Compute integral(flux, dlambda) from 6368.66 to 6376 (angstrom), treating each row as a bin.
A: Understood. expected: 1694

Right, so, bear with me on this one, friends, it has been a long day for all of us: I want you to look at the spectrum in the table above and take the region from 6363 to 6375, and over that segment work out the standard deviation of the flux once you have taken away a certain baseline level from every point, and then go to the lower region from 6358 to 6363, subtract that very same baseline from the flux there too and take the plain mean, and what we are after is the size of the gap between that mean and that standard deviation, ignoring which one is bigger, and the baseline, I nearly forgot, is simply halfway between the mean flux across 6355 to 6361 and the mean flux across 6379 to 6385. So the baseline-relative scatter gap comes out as 6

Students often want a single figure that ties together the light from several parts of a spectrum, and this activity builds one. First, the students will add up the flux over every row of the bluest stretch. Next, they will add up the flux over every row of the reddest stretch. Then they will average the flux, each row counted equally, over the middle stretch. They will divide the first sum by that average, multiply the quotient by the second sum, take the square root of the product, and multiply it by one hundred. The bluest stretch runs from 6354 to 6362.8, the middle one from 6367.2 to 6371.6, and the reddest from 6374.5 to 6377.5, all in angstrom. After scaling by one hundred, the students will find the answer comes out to 5599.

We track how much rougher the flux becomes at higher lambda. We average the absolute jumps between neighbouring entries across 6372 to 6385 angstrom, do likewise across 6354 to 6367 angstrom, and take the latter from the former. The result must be -0.8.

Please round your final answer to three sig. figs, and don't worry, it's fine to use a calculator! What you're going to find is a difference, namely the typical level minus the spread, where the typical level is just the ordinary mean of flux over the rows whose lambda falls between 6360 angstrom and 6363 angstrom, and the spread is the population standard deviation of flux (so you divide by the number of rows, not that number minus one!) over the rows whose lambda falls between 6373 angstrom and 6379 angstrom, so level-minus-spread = 239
